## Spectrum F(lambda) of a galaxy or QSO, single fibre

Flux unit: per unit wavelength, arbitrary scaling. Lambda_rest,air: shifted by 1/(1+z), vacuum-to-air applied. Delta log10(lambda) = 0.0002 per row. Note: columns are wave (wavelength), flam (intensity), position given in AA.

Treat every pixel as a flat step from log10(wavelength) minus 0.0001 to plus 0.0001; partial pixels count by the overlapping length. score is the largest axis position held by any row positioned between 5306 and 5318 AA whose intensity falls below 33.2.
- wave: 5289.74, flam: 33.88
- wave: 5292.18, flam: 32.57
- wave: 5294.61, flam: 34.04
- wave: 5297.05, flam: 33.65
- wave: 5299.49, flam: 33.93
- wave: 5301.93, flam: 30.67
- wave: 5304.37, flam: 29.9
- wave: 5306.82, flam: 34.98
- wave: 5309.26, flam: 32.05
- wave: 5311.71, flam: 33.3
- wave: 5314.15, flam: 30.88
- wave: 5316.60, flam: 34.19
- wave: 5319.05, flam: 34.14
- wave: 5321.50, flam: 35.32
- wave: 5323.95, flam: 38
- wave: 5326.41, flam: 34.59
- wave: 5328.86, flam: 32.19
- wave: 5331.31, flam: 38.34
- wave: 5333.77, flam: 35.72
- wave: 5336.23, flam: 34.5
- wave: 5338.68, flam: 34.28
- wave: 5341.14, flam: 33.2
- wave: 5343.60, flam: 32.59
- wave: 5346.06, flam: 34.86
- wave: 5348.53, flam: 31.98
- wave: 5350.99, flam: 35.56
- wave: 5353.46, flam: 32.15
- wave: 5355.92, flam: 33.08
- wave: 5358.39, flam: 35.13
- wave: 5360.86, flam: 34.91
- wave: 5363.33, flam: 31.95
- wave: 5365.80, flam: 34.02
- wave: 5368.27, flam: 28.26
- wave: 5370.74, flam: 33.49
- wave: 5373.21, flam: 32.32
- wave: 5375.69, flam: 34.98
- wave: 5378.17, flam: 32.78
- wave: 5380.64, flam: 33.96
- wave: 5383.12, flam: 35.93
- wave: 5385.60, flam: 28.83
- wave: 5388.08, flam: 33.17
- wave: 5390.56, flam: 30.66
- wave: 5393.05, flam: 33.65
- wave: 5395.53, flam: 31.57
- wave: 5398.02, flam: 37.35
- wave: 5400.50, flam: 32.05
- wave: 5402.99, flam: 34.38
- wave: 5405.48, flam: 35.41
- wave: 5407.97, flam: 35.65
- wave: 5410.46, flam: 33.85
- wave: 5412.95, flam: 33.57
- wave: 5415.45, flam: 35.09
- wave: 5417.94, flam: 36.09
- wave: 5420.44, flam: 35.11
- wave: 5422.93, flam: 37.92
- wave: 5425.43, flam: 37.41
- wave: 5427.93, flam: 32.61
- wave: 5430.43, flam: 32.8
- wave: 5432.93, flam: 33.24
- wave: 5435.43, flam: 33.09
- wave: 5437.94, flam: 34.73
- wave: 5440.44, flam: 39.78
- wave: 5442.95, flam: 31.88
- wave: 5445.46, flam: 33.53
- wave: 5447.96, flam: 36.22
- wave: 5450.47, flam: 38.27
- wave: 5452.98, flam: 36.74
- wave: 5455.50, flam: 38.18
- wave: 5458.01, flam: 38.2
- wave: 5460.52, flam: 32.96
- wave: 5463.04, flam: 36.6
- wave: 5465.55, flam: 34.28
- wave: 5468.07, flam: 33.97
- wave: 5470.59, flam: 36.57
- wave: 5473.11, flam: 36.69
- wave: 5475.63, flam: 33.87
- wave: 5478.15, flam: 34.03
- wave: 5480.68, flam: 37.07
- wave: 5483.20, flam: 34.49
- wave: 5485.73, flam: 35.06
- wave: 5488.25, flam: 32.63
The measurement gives 5314.15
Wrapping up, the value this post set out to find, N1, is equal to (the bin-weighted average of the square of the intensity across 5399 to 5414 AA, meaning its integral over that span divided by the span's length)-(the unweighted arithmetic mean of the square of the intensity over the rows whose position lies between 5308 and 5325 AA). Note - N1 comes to 13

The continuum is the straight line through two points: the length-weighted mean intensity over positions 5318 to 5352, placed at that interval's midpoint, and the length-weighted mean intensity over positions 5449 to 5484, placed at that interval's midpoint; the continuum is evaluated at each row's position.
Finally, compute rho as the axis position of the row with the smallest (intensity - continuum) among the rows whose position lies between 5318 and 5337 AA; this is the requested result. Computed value 5328.86 AA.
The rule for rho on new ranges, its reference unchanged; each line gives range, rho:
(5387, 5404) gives 5390.56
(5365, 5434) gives 5368.27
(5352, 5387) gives 5368.27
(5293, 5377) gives 5368.27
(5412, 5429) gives 5427.93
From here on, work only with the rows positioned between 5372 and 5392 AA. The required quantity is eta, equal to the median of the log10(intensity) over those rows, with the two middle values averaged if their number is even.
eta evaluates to 1.52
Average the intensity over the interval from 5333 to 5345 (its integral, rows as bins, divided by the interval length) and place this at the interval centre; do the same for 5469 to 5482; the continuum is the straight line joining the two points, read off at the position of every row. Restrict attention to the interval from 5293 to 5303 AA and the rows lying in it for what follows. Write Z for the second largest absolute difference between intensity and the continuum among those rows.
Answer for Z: 0.5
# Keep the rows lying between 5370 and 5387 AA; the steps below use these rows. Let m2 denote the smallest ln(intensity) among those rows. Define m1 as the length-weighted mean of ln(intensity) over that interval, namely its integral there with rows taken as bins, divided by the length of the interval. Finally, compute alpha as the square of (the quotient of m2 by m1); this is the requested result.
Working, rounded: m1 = 3.50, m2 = 3.36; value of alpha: 0.922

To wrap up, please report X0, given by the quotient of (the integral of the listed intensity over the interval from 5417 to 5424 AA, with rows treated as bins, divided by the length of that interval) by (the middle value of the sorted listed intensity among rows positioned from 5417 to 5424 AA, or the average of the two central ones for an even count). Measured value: 1.01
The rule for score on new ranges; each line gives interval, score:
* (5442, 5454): 5442.95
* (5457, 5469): 5460.52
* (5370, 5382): 5378.17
